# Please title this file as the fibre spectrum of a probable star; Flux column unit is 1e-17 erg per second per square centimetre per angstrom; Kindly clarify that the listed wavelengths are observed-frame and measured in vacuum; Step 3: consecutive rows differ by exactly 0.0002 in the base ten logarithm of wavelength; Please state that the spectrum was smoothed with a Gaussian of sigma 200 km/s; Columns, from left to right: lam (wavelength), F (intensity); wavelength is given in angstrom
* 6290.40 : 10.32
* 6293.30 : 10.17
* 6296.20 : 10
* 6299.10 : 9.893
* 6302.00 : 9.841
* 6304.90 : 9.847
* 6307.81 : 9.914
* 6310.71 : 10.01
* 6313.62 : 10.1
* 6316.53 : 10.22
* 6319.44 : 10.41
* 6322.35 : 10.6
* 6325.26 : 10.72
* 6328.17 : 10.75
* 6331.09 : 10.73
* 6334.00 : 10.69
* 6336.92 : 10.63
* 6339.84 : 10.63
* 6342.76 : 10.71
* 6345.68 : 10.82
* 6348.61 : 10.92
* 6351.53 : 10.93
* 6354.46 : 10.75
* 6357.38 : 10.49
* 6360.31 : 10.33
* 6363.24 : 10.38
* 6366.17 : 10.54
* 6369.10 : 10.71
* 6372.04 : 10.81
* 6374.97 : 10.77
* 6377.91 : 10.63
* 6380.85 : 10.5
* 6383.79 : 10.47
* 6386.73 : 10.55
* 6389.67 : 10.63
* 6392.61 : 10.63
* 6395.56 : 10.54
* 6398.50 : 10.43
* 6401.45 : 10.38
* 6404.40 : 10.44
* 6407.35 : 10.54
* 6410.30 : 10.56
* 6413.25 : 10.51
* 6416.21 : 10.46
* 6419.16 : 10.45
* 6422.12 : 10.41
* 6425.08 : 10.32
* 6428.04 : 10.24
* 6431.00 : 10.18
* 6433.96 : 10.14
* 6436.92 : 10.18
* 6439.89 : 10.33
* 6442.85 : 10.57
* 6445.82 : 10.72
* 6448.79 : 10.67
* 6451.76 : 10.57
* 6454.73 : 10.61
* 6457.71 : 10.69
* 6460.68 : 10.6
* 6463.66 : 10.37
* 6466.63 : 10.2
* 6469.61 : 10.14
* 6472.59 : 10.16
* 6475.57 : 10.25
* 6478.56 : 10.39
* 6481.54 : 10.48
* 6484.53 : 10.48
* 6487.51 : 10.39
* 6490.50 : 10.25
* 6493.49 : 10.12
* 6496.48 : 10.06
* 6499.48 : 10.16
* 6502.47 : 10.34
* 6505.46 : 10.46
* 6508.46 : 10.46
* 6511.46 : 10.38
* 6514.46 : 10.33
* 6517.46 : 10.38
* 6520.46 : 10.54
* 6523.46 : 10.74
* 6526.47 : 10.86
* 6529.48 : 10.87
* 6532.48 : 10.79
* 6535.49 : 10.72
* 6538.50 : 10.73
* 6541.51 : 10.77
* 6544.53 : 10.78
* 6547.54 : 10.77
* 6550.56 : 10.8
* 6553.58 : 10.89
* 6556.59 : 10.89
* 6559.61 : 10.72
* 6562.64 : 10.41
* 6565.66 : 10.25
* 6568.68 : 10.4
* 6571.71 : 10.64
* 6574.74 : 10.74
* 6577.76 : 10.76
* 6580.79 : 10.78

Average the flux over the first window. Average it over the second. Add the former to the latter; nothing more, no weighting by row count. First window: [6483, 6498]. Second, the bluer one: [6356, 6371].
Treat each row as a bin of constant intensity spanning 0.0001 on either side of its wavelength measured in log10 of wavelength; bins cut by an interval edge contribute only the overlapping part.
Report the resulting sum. 20.8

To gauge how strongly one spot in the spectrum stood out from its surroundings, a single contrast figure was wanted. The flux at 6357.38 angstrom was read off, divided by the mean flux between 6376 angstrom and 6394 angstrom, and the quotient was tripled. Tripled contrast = 2.98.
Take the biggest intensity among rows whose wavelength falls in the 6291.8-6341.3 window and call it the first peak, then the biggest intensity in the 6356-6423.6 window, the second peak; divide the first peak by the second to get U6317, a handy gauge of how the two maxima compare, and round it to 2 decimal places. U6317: 0.99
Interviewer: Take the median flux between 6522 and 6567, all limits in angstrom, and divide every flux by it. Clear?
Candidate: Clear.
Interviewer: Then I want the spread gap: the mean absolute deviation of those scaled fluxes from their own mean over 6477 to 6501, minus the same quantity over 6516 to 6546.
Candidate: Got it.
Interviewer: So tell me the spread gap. 0.0038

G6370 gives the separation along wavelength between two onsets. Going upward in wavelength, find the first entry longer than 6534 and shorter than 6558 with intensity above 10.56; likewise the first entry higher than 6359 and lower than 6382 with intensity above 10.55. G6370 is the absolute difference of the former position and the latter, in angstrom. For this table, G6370 166.4 angstrom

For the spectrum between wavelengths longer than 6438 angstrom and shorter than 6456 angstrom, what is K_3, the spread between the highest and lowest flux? 0.39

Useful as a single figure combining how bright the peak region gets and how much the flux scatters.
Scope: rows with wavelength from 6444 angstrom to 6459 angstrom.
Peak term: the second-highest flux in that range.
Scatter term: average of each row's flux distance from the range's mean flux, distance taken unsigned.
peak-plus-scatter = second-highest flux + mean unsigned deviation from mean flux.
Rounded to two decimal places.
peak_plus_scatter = 10.74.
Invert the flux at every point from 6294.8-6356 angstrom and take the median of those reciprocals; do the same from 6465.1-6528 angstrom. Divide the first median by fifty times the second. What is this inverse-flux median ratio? 0.0195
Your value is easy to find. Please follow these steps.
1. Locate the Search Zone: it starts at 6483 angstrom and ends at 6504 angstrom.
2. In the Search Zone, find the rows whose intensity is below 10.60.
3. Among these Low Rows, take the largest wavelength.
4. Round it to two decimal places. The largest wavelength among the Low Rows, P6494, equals 6502.47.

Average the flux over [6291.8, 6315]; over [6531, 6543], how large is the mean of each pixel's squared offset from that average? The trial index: 0.61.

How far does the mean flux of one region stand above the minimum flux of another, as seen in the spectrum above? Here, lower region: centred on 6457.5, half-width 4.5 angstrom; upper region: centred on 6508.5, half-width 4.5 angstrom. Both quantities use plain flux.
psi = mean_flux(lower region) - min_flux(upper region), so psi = 0.3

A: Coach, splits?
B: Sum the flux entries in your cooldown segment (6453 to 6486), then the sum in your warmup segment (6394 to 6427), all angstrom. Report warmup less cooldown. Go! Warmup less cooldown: 1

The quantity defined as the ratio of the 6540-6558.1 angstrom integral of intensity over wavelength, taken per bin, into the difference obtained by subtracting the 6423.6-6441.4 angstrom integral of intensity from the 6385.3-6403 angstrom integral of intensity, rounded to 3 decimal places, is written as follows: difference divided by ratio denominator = 0.021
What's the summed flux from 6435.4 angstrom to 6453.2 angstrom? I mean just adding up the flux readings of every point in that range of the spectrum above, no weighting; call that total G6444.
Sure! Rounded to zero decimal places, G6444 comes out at 63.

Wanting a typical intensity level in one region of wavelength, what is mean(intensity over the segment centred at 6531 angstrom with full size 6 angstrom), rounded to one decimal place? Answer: 10.8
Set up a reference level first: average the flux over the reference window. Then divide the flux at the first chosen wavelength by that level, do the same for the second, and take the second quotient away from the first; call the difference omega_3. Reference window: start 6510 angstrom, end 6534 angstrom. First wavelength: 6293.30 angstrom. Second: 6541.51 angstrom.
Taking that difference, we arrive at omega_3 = -0.06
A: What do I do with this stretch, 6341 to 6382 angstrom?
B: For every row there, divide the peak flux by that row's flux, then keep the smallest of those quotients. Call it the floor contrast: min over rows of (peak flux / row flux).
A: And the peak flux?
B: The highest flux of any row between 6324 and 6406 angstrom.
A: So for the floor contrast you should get 1.00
